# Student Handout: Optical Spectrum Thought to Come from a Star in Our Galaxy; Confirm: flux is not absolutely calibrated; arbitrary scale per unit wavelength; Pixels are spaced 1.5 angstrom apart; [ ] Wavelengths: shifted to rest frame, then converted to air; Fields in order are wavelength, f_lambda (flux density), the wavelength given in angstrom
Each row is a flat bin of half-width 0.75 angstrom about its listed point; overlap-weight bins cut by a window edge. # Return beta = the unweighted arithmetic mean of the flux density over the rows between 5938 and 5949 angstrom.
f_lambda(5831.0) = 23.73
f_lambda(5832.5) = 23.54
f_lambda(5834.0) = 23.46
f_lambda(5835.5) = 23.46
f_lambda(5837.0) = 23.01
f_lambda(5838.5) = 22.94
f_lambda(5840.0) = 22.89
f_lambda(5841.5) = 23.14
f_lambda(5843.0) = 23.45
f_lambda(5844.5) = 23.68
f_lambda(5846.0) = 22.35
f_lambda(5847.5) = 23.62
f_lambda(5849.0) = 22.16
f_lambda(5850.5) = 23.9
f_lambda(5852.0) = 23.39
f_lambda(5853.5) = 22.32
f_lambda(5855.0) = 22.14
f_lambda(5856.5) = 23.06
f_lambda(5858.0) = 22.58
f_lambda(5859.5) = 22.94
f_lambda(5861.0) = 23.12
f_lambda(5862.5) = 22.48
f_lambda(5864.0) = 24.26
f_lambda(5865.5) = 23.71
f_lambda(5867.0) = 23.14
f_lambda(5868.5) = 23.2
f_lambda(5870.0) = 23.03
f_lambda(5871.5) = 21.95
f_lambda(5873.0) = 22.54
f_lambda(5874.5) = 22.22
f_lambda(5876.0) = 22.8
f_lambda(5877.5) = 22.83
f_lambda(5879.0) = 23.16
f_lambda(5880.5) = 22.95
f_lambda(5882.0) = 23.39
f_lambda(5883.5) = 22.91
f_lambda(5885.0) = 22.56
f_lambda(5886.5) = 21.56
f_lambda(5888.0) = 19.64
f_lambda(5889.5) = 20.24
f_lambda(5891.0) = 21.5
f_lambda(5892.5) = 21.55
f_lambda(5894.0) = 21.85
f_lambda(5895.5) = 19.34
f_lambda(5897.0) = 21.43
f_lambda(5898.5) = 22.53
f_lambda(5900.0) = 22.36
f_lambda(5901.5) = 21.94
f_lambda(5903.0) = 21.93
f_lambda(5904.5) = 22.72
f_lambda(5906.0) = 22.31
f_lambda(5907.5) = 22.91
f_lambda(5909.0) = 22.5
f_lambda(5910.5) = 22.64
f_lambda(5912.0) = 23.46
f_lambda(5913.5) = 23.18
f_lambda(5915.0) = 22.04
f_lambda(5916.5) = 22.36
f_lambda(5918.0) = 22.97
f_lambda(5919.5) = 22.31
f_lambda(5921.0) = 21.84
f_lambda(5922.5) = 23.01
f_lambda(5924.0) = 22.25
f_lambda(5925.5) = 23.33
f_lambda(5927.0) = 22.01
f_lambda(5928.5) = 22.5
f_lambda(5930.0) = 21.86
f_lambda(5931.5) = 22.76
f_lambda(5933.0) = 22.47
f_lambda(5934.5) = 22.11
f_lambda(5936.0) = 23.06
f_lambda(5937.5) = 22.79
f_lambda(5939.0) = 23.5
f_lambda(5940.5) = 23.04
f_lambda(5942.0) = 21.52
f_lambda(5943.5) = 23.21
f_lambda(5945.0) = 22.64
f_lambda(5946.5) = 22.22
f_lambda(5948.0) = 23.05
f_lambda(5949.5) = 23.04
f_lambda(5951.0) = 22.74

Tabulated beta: 22.7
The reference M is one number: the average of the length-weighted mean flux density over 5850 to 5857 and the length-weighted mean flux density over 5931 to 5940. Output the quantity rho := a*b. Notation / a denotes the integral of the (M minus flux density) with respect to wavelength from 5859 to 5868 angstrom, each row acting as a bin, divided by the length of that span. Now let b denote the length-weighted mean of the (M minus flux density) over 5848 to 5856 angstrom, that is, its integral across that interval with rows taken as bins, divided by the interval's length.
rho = -0.02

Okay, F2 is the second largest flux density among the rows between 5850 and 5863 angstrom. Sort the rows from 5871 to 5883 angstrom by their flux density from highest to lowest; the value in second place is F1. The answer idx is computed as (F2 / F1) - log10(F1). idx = -0.355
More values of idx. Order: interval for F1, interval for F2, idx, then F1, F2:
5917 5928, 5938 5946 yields -0.353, 23.01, 23.21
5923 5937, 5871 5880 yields -0.373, 23.06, 22.83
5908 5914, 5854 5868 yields -0.342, 23.18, 23.71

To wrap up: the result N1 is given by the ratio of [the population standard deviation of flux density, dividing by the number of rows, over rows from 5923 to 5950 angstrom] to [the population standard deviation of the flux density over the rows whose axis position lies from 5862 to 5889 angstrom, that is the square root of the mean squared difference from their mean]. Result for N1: 0.6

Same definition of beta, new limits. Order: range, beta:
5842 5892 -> 22.7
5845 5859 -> 22.8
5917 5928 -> 22.5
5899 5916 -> 22.5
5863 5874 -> 23.1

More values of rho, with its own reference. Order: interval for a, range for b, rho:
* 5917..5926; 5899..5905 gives 0.17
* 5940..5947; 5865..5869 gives -0.16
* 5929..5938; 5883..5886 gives 0.08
